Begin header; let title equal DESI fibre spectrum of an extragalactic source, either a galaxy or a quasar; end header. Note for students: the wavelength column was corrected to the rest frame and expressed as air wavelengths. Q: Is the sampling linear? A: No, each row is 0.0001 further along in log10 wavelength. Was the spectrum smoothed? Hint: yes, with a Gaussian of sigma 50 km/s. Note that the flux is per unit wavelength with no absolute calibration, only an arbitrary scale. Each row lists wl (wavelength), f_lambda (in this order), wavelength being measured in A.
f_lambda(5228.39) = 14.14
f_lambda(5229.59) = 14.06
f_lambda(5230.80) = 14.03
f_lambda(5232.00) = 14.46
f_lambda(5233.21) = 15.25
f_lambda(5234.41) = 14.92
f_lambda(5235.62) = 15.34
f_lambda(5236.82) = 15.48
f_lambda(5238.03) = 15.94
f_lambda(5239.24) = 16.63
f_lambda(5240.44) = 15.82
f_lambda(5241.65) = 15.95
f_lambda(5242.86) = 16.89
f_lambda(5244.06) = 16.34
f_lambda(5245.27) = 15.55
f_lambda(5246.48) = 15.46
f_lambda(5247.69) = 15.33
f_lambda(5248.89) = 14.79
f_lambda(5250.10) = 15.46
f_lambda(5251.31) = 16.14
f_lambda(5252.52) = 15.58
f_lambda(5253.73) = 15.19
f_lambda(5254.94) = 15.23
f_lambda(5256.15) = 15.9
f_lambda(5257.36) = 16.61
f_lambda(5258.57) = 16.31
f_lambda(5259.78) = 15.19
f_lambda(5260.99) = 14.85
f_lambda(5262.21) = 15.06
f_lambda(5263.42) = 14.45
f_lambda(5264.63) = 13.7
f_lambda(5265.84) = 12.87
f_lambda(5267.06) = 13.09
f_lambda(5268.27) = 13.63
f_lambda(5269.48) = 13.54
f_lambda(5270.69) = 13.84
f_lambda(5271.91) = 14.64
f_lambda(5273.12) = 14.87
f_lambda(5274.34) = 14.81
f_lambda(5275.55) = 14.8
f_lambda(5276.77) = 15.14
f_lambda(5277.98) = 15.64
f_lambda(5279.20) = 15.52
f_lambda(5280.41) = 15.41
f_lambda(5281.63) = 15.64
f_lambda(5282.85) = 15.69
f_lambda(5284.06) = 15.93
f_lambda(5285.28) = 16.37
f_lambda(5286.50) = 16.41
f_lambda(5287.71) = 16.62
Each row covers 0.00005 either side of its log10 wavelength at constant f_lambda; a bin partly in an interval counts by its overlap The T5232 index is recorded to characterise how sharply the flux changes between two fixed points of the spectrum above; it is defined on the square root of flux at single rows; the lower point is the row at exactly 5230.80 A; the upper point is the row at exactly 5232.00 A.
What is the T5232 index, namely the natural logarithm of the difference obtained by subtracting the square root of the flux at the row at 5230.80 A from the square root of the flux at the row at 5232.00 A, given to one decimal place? -2.9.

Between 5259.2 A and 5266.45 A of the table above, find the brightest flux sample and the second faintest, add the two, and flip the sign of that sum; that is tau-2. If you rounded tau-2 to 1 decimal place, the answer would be -28.9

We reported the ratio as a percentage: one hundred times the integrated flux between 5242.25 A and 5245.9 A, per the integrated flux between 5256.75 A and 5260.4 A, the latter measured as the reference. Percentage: 101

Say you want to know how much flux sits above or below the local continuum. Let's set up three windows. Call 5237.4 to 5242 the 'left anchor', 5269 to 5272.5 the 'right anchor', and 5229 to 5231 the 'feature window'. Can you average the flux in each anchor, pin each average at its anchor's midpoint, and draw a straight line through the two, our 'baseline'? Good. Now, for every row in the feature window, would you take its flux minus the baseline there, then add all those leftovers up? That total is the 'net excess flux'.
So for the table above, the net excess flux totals -5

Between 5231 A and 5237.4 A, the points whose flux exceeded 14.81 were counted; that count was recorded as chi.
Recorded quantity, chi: 4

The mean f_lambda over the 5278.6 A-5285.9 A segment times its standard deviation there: 5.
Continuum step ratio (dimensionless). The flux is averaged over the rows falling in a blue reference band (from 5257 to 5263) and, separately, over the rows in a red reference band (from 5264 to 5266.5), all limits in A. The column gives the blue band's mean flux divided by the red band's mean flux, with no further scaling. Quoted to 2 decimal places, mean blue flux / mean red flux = 1.17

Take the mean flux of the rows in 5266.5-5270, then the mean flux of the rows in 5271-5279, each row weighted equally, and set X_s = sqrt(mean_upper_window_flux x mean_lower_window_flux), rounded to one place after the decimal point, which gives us 14.2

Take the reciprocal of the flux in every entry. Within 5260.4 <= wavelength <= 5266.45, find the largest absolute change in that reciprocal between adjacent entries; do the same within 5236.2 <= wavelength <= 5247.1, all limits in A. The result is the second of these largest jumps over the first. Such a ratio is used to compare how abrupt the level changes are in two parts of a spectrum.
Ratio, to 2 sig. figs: 0.74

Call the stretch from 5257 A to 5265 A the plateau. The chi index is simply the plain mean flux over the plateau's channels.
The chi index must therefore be 15.2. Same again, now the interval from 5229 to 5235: 14.5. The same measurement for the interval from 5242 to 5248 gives 15.9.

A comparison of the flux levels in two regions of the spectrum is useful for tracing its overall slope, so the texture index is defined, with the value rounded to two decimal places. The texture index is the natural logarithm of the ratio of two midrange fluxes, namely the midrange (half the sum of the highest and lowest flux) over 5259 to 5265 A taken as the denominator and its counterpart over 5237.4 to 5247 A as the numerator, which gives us 0.11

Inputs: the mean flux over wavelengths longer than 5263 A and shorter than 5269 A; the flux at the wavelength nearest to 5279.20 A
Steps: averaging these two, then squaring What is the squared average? 211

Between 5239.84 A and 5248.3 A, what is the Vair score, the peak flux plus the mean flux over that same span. 32.8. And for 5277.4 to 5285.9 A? 32.1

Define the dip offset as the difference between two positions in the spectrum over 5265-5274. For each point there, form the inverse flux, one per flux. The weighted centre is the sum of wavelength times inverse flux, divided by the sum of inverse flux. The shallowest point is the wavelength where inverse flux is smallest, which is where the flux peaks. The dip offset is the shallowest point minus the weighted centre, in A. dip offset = 3.8 A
